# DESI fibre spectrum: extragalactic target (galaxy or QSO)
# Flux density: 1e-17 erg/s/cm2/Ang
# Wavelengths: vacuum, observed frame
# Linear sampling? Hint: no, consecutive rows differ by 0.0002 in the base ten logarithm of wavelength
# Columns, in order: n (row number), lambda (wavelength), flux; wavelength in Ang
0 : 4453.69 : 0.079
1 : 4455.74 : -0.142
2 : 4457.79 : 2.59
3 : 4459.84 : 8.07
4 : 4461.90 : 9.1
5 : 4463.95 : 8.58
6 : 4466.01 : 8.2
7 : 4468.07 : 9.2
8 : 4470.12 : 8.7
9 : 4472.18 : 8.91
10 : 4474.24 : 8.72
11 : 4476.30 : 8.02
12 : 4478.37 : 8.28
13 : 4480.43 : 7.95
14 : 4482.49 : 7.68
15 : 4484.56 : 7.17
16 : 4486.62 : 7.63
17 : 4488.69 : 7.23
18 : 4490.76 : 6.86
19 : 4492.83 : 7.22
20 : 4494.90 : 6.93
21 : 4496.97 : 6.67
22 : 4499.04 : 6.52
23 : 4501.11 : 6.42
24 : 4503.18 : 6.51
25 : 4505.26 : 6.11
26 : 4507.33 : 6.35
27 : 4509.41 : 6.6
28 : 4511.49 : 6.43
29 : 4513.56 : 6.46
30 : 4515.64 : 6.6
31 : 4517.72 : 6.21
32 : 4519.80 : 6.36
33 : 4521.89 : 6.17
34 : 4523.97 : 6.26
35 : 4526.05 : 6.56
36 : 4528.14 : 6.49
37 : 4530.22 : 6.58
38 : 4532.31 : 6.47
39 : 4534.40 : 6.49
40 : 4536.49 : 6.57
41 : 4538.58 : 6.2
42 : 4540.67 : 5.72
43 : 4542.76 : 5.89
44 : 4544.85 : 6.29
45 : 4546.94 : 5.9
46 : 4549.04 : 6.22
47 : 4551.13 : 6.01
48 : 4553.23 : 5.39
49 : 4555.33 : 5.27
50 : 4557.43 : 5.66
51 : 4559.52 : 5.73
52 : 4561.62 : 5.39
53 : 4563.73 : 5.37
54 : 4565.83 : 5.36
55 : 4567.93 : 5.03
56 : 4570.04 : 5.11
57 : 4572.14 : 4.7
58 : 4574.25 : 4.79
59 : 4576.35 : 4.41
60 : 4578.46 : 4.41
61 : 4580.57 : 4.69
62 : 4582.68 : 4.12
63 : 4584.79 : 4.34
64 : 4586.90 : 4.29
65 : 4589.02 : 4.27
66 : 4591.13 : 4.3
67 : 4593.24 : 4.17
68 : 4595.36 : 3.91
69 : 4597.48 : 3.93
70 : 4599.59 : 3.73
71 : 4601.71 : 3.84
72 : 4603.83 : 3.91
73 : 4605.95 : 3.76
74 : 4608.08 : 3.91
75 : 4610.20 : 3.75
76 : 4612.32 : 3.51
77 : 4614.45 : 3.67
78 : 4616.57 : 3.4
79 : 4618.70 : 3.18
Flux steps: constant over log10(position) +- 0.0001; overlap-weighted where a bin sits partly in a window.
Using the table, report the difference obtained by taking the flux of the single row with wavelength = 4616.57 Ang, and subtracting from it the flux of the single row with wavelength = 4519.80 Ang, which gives -3.0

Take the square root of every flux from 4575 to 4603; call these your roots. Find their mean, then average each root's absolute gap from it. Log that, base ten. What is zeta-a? -1.3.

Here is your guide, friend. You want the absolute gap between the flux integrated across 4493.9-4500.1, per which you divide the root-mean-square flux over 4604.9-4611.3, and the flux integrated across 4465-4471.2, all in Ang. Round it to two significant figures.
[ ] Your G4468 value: 54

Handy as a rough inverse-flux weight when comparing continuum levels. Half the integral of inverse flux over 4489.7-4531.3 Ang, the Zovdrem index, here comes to 3.2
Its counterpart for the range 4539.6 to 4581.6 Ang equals 4.0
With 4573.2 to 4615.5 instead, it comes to 5.2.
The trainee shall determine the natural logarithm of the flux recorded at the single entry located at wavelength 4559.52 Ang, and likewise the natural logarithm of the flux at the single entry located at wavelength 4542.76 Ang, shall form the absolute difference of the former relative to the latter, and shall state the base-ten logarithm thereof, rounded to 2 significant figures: -1.6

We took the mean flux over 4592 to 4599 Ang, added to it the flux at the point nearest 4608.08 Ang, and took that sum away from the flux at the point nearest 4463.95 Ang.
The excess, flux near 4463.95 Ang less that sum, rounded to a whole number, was 1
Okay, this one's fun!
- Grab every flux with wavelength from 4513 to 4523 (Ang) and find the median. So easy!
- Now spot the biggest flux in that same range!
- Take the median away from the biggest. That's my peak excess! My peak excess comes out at 0.24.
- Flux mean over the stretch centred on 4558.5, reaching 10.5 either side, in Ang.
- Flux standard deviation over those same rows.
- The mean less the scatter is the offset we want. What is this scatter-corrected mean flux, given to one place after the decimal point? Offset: 5.2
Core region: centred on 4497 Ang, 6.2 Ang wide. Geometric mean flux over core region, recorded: 6.7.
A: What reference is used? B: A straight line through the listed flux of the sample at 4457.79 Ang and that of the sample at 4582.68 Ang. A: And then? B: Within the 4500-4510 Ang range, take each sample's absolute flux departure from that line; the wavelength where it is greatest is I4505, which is 4509.41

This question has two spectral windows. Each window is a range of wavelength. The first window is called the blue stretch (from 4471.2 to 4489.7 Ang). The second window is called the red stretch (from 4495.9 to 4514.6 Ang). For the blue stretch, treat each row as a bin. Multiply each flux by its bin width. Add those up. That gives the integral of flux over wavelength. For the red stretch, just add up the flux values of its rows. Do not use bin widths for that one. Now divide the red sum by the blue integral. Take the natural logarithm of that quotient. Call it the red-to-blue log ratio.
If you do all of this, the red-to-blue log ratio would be -0.93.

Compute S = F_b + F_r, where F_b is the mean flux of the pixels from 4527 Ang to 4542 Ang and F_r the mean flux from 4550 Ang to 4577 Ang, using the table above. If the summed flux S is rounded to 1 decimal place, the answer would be 11.6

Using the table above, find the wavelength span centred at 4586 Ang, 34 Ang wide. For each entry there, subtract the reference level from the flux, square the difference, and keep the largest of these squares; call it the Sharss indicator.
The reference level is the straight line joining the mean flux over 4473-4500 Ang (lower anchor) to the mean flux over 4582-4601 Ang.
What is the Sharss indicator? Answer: 0.10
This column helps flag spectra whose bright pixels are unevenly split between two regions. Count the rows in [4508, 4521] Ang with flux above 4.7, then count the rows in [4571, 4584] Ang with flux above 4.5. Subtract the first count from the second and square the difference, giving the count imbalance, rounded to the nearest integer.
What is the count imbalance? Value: 9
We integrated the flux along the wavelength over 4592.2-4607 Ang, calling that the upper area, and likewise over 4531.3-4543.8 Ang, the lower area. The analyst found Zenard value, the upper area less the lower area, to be -20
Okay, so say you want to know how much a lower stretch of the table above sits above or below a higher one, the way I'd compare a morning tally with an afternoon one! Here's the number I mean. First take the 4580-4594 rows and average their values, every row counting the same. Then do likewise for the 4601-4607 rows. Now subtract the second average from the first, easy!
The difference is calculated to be 0.47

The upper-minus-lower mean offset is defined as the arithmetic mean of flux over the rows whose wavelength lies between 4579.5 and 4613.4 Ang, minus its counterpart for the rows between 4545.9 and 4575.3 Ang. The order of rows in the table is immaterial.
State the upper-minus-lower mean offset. -1.40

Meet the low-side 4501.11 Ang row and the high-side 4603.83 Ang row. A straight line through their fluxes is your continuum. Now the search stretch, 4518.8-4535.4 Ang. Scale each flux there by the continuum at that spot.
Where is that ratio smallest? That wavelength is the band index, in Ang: 4521.89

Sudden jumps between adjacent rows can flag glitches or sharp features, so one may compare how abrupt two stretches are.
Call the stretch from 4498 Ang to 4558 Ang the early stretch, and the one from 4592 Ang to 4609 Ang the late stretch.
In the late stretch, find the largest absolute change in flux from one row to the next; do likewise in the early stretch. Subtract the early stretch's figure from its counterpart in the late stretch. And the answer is -0.36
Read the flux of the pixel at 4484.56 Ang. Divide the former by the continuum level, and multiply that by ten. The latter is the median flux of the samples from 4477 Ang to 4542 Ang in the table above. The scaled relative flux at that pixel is 11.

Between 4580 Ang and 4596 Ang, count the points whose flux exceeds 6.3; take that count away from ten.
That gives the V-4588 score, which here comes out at 10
